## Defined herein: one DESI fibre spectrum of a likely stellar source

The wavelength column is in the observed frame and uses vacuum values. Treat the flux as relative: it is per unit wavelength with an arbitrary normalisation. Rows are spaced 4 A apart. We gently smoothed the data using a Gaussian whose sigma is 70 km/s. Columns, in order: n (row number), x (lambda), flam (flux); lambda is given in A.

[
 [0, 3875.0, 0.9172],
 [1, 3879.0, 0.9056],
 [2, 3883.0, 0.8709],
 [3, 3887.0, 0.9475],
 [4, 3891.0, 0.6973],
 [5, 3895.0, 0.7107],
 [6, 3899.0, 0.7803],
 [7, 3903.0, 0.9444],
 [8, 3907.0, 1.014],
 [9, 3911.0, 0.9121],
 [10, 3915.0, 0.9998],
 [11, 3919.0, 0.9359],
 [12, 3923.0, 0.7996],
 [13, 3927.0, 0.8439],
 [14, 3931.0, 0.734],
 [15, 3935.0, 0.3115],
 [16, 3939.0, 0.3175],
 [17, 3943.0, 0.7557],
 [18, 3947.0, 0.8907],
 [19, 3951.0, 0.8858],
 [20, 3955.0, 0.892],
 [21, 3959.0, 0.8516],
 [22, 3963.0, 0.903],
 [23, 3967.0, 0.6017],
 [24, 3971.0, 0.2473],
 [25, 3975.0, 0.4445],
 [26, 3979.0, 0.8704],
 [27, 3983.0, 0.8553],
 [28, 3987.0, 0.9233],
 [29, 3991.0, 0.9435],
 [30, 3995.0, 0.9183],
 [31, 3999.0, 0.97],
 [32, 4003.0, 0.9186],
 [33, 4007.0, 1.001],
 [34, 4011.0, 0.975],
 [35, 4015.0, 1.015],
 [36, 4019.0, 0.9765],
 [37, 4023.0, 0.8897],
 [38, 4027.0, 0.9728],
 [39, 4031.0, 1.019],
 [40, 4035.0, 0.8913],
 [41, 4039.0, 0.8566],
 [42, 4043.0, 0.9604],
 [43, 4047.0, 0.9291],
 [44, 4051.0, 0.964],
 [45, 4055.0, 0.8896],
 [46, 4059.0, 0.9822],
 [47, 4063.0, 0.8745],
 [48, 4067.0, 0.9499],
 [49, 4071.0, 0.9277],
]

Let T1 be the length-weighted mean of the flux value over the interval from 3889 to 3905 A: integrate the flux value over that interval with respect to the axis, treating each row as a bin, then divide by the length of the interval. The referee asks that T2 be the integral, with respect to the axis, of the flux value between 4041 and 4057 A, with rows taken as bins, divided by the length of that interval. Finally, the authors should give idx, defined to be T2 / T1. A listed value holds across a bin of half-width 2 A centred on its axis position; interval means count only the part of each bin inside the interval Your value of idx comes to 1.19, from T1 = 0.78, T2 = 0.94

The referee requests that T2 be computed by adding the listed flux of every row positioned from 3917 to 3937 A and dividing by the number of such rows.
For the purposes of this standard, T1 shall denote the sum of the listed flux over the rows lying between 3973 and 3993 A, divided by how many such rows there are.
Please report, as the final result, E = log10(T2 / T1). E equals -0.05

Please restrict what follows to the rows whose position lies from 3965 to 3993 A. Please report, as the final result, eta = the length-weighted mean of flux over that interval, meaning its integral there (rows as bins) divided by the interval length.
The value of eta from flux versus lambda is 0.698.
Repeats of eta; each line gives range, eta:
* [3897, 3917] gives 0.930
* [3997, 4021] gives 0.976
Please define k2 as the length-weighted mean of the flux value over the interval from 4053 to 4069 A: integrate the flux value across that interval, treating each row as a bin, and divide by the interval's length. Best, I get 0.92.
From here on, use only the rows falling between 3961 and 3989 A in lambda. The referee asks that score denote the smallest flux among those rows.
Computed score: 0.2473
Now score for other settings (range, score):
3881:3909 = 0.6973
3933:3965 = 0.3115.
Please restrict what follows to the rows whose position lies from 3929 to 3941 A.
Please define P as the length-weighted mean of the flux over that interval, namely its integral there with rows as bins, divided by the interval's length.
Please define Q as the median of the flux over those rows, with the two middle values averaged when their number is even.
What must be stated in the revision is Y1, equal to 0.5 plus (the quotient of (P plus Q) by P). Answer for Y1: 2.20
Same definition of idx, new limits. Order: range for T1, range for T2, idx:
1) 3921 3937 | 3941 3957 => 1.27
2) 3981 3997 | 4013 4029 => 1.06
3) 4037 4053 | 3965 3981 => 0.58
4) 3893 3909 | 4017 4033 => 1.12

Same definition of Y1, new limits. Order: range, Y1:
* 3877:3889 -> 2.50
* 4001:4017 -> 2.51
